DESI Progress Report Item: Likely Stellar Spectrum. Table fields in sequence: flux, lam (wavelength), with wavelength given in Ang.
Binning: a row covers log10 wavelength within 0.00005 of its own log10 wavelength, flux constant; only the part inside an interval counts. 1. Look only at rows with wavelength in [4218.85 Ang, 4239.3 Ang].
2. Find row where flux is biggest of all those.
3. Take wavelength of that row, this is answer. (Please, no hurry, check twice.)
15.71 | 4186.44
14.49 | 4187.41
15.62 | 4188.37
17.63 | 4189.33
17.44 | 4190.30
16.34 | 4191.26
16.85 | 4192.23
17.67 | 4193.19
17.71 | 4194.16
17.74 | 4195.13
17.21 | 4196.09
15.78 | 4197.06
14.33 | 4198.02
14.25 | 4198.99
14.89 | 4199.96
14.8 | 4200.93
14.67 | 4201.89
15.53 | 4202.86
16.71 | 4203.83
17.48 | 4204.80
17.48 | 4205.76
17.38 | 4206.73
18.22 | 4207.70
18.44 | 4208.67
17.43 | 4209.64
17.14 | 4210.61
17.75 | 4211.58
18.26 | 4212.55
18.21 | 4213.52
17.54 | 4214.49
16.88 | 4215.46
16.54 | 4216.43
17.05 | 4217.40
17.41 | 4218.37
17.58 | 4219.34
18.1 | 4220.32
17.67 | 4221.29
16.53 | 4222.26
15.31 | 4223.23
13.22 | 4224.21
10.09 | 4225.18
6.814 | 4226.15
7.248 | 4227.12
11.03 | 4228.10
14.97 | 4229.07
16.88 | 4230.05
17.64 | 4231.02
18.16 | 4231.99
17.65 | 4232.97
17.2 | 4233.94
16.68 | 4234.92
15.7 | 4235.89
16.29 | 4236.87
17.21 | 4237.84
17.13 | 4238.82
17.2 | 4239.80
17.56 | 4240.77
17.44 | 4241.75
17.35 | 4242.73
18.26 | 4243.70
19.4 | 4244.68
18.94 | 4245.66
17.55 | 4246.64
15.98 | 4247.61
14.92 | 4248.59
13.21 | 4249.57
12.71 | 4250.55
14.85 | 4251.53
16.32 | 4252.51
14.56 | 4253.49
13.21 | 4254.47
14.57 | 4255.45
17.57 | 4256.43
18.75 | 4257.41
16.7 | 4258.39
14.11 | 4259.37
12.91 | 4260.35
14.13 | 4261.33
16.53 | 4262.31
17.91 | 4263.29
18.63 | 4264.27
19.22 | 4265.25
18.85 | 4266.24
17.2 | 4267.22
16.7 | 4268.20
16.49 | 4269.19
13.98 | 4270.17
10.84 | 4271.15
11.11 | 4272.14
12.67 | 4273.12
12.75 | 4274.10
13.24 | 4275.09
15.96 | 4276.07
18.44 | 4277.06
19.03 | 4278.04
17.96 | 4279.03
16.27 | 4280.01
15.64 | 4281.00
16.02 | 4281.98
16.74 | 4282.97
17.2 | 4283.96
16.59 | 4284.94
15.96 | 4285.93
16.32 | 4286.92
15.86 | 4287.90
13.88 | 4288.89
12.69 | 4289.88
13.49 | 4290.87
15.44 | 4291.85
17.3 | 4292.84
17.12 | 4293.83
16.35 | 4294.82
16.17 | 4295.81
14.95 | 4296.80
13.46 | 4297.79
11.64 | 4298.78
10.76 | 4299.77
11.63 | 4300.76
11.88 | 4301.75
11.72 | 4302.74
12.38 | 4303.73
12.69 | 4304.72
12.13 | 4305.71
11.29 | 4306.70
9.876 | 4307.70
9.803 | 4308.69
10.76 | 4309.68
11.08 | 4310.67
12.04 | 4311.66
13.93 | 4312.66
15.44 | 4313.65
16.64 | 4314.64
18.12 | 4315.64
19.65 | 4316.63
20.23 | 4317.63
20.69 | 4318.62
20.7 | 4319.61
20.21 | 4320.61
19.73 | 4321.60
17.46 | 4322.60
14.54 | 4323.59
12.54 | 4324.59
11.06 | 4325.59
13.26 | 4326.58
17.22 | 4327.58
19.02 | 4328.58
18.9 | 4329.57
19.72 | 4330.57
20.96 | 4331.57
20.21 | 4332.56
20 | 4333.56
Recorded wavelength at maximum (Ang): 4231.99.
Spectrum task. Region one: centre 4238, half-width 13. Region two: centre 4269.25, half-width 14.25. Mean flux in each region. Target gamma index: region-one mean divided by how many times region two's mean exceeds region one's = 15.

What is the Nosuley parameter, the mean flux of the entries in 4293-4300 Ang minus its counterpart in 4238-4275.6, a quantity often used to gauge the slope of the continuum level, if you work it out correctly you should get -1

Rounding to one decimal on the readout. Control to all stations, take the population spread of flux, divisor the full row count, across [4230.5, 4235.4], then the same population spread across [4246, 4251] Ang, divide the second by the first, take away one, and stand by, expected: 2.6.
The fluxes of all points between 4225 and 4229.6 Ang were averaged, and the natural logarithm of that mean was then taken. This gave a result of 2.31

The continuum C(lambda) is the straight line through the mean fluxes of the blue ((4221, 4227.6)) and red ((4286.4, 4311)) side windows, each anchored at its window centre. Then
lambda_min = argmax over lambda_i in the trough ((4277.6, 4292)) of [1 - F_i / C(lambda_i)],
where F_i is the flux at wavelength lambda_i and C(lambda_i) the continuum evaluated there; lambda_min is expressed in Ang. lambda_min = 4289.88 Ang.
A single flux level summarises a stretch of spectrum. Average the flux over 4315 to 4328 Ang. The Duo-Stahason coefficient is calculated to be 17.3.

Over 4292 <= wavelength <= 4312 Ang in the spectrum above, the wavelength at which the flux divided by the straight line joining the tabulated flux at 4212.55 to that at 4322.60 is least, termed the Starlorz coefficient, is 4308.69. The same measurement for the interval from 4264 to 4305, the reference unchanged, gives 4271.15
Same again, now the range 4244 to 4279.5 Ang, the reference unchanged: 4271.15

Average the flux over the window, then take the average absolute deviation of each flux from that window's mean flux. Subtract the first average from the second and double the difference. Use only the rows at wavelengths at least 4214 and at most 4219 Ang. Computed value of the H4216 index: -34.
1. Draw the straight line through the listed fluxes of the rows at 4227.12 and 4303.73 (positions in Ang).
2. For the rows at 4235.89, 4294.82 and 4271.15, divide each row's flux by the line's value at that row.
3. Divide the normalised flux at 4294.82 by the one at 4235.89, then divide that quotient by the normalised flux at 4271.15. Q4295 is 0.7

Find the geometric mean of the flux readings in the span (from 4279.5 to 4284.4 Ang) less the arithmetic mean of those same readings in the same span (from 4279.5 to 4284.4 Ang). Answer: -0.01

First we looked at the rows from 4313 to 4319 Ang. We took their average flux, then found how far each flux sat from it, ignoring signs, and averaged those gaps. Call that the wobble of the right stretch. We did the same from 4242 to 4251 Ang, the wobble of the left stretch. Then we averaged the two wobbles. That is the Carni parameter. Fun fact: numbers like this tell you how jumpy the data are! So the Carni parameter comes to 1.88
